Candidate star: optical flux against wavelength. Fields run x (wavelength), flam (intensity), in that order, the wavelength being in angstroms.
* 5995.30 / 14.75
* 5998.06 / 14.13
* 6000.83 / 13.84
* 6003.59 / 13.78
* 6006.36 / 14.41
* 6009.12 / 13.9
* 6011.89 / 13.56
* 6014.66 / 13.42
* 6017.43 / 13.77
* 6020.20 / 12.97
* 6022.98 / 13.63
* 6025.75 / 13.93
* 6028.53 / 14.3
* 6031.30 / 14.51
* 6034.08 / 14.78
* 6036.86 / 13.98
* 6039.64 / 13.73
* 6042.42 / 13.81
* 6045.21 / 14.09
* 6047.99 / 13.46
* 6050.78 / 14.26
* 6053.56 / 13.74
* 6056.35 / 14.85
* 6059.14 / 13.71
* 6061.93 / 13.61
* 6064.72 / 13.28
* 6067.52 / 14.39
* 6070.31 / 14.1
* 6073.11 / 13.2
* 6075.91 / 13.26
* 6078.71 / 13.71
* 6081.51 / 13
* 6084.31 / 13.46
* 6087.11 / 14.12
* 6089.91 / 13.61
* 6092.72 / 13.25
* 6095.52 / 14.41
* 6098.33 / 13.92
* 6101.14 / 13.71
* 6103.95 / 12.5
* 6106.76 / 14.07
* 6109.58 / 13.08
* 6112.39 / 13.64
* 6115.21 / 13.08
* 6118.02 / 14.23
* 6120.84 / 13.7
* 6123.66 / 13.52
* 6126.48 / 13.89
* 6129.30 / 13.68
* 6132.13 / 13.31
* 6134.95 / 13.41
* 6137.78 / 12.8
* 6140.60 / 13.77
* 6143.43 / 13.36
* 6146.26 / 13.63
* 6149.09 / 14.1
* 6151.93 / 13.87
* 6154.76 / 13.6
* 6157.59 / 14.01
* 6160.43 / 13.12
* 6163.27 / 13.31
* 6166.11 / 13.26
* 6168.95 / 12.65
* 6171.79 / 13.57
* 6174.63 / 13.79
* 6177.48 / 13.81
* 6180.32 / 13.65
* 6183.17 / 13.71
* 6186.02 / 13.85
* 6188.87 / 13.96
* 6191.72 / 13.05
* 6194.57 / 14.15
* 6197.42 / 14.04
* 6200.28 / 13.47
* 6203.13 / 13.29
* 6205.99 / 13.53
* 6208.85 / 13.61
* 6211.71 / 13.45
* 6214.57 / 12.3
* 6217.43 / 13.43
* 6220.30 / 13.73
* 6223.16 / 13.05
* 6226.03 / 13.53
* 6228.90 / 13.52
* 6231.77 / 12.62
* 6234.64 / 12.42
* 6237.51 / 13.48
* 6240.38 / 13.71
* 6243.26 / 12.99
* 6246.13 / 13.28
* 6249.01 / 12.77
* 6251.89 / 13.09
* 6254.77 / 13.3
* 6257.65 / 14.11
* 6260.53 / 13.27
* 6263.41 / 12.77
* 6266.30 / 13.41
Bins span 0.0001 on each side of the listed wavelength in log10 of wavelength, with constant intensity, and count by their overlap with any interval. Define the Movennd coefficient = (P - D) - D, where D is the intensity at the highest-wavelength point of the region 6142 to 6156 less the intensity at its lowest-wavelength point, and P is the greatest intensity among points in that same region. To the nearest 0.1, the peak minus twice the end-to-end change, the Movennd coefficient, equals 13.6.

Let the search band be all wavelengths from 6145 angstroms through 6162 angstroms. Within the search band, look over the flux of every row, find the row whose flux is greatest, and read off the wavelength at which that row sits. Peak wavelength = 6149.09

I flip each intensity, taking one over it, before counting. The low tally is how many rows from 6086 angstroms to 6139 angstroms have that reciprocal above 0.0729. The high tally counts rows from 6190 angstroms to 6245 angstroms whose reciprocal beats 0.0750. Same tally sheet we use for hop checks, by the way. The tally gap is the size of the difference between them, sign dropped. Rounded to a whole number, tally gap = 6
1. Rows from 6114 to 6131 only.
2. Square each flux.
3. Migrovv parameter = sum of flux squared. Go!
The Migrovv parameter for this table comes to 1124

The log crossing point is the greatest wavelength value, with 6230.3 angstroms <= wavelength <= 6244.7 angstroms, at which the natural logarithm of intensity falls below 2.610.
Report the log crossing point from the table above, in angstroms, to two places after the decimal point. 6243.26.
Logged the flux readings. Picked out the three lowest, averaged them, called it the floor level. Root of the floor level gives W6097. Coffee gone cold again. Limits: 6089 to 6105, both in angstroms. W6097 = 3.62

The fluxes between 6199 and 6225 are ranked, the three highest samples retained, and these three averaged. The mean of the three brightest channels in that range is 13.6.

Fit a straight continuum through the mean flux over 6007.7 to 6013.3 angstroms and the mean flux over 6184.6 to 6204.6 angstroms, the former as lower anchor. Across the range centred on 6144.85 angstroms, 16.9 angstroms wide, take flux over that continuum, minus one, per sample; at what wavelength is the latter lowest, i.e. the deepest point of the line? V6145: 6137.78 angstroms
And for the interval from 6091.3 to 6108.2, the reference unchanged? 6103.95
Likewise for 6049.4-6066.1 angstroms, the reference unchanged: 6064.72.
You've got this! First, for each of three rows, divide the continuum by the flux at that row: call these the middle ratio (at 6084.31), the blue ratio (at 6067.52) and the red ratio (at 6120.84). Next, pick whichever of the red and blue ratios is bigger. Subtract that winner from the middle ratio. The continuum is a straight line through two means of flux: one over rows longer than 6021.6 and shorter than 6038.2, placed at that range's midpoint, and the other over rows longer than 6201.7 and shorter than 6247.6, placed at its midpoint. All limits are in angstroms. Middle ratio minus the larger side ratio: 0.03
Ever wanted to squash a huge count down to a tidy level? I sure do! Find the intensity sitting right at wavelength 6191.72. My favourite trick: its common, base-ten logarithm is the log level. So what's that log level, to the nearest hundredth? 1.12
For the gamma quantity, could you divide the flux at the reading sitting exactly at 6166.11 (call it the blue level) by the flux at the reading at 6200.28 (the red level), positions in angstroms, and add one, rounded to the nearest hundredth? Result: 1.98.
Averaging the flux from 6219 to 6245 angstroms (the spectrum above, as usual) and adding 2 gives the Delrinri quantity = 15.2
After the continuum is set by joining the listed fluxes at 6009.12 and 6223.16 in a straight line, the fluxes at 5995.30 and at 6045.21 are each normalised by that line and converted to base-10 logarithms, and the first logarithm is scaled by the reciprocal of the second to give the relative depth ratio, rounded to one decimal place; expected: 2.3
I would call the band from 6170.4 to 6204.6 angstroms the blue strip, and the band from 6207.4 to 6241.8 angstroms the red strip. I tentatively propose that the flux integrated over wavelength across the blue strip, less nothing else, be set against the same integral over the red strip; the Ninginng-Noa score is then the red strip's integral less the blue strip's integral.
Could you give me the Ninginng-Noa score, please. -13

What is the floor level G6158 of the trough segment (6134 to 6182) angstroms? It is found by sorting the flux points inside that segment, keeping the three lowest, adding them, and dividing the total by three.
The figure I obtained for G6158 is 12.9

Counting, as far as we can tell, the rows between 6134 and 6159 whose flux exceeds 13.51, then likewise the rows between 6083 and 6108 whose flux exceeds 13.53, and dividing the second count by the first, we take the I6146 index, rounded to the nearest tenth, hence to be 1.0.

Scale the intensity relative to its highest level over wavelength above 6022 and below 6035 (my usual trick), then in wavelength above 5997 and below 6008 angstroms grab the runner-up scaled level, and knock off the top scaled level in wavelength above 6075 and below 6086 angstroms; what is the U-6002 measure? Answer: 0.03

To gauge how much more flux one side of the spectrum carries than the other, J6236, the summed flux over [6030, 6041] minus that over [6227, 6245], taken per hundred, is -0.22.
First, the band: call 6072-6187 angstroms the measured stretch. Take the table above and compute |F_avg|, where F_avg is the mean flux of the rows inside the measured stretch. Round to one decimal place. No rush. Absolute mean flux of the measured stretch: 13.6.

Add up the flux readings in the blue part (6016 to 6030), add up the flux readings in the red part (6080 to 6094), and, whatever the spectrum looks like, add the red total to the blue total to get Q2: 136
